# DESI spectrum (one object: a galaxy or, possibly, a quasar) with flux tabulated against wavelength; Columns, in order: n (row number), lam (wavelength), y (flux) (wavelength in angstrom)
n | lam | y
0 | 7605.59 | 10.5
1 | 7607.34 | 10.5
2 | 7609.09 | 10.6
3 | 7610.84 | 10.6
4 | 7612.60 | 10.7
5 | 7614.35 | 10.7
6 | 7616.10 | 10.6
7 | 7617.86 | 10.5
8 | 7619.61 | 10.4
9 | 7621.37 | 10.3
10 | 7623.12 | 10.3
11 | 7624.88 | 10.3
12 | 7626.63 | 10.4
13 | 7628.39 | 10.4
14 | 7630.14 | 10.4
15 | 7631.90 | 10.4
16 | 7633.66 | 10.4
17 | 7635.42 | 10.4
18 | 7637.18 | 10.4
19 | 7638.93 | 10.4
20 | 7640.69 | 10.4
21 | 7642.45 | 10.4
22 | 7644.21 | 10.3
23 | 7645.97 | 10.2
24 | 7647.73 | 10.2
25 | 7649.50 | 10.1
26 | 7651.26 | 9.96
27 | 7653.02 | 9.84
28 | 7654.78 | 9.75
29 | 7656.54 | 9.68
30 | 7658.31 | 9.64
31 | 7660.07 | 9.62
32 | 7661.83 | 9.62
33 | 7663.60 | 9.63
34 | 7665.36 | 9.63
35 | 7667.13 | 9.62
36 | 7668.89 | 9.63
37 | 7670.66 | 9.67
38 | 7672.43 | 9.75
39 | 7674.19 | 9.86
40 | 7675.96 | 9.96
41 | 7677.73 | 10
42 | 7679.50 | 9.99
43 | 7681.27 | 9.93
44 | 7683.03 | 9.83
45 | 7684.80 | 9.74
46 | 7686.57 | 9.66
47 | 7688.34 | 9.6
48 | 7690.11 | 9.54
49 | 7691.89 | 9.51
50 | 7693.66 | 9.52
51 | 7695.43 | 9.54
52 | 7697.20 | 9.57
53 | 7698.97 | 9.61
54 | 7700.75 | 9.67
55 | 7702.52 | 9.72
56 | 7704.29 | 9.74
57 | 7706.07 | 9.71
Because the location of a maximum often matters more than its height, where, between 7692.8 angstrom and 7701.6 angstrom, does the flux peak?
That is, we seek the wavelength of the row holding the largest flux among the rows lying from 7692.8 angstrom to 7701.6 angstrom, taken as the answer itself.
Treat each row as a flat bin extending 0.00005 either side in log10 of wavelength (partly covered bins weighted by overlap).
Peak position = 7700.75 angstrom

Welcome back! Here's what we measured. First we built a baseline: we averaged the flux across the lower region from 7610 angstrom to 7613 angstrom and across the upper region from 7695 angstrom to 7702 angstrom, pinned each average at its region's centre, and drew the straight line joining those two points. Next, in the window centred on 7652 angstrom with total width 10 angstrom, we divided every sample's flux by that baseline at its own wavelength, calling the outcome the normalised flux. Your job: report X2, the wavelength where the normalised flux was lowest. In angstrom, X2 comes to 7656.54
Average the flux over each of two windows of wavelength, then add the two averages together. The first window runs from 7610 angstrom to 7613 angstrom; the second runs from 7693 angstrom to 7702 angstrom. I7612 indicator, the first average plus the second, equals 20.2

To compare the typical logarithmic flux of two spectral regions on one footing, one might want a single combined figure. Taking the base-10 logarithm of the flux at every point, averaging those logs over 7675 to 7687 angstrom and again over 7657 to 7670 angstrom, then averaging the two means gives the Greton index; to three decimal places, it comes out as 0.989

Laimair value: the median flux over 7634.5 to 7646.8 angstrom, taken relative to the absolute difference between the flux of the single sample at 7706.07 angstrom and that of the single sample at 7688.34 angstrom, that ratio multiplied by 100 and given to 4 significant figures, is 9455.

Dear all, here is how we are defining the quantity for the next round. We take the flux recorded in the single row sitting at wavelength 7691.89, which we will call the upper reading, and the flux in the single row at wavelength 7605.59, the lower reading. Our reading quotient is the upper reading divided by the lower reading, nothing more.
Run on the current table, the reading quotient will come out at 0.91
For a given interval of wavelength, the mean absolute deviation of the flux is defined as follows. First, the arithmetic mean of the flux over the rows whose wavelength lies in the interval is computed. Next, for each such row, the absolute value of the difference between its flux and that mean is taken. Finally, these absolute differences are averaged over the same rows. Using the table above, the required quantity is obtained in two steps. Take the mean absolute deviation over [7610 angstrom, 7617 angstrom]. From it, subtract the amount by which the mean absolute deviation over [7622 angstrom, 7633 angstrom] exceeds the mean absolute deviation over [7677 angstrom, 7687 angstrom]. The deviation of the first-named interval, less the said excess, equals 0.12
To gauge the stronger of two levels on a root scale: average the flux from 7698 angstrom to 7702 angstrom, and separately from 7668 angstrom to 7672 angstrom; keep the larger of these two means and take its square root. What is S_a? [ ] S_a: 3.11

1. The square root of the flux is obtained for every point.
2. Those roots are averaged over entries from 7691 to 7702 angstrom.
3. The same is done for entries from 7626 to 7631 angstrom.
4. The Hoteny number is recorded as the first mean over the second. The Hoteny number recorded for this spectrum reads 0.959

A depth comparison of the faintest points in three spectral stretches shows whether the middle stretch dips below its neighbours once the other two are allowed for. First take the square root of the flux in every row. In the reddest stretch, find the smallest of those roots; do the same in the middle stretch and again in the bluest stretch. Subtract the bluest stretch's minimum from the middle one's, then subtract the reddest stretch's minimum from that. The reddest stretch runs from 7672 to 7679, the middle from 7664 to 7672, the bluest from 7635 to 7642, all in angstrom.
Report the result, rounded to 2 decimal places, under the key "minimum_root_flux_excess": -3.25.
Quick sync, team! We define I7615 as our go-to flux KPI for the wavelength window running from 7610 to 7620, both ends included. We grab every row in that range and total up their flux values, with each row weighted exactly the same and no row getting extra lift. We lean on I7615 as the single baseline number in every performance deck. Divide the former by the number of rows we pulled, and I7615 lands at 10.6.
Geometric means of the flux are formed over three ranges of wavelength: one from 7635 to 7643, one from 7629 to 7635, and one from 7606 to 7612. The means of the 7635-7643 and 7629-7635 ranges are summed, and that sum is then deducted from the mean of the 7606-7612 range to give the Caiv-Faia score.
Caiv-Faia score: -10.2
